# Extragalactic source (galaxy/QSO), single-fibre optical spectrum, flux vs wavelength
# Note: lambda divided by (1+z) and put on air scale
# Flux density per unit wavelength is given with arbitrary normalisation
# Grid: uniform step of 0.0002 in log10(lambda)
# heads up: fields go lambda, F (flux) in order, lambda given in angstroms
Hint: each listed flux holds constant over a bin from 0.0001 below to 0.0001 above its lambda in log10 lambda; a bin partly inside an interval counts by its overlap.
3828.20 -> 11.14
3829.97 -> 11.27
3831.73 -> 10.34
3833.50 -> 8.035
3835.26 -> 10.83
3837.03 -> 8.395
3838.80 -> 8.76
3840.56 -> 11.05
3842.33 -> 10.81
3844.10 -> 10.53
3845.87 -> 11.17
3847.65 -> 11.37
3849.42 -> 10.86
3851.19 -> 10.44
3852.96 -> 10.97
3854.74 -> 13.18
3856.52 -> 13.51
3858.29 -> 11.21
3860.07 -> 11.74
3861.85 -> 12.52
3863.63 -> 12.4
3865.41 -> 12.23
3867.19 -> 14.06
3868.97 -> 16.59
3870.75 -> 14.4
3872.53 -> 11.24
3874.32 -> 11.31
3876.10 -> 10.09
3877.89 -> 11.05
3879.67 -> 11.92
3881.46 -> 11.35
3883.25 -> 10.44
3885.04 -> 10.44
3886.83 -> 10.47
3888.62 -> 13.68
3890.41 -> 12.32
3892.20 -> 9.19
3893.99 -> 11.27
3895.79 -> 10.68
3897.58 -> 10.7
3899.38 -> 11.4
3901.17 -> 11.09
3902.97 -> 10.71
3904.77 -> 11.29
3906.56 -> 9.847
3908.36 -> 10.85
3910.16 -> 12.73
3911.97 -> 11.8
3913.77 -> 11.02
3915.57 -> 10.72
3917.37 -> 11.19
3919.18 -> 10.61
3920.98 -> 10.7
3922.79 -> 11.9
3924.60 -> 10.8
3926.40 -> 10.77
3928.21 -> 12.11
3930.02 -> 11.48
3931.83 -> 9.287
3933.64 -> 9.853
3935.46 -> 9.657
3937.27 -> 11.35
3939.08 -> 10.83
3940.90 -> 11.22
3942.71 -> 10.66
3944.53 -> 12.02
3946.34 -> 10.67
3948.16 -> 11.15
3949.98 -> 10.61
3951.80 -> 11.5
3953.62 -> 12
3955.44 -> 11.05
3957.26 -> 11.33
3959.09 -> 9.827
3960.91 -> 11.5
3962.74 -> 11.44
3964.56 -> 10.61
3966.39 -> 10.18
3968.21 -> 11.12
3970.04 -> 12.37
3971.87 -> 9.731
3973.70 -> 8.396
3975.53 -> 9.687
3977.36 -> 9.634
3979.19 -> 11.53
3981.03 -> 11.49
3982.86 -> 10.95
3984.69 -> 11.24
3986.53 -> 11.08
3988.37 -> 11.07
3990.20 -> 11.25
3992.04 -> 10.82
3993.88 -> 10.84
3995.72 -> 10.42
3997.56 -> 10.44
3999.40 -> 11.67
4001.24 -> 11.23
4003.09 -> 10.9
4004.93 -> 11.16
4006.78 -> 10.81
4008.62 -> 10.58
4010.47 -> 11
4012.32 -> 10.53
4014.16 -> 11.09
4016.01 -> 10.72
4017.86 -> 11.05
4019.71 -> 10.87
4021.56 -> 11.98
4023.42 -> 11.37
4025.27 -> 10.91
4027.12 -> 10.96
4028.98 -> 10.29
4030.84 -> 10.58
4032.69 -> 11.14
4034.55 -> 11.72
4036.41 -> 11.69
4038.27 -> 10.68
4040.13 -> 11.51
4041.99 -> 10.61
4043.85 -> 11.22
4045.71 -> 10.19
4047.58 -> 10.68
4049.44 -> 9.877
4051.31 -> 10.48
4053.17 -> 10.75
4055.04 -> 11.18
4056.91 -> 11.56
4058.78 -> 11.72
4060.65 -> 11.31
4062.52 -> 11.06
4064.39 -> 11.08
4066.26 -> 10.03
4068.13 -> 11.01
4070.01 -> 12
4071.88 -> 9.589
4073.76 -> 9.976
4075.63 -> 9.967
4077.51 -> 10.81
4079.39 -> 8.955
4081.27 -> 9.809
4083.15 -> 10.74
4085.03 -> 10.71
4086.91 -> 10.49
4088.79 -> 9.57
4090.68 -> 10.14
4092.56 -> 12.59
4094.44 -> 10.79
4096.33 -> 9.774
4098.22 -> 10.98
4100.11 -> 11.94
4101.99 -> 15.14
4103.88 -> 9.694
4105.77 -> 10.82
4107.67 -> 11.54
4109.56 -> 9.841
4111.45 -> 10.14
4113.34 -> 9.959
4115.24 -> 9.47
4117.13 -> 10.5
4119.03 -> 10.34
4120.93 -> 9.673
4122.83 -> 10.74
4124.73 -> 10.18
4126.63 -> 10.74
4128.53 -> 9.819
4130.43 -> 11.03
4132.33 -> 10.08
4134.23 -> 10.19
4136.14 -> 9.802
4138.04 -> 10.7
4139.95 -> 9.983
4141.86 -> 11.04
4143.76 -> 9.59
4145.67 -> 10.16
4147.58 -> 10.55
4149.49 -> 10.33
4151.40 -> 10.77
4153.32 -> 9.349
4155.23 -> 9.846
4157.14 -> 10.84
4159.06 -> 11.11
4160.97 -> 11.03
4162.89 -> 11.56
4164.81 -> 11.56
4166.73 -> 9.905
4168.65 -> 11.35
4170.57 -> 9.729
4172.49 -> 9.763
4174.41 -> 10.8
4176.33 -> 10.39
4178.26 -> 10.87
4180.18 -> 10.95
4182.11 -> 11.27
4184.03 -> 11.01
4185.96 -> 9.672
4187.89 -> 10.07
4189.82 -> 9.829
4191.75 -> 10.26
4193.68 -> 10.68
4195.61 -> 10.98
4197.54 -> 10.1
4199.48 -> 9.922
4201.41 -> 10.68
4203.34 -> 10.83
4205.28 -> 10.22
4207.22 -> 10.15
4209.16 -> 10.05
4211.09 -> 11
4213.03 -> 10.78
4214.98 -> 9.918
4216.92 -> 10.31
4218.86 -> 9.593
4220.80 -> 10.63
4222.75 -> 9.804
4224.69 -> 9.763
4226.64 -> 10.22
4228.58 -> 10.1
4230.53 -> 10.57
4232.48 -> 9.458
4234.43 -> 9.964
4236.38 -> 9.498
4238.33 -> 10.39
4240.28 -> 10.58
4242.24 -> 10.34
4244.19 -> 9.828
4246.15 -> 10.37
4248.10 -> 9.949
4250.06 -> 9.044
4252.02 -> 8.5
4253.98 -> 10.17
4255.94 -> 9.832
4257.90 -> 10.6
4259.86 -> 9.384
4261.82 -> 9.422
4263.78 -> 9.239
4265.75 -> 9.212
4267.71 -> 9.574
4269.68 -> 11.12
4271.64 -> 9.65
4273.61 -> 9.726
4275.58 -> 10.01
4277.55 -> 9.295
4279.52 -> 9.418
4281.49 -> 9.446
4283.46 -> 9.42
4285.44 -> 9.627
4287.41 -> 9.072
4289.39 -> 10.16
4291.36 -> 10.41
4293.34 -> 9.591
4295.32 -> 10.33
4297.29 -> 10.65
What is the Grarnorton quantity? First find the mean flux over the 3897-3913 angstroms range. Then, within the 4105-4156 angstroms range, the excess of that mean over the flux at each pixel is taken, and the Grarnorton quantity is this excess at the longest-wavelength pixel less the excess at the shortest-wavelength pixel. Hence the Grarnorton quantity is 0.97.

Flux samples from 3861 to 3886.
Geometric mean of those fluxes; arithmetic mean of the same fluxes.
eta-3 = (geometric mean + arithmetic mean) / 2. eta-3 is 12.1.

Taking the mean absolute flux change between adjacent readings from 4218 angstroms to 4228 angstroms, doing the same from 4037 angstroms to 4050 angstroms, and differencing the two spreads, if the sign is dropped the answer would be 0.19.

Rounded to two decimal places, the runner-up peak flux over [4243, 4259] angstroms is 10.37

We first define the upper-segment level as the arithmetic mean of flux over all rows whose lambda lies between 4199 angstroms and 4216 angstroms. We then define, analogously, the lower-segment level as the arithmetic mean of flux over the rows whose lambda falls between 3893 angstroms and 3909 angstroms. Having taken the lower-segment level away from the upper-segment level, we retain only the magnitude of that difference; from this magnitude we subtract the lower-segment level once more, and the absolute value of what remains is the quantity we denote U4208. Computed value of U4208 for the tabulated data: 10.4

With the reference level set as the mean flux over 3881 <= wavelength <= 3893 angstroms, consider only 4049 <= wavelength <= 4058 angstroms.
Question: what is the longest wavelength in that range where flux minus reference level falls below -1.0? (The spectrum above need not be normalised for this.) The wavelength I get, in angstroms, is 4049.44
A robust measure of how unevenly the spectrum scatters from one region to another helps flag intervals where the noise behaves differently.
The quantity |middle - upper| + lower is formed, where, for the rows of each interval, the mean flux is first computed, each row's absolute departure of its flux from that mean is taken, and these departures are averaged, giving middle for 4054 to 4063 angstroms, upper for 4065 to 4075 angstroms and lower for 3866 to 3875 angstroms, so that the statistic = 2.4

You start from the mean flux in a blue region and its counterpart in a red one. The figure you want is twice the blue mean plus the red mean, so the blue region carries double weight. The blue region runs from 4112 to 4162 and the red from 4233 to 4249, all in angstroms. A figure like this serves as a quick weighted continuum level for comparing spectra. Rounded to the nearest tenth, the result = 30.7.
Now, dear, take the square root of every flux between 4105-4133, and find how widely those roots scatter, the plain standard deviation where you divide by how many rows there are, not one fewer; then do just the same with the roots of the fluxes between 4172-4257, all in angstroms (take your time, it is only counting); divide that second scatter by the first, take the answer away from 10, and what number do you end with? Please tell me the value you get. 9.0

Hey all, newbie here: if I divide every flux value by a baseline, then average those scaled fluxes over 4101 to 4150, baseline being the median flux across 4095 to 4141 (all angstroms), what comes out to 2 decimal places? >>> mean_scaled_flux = 1.03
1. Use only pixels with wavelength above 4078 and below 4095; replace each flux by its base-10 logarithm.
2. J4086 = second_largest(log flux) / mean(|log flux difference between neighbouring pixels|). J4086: 26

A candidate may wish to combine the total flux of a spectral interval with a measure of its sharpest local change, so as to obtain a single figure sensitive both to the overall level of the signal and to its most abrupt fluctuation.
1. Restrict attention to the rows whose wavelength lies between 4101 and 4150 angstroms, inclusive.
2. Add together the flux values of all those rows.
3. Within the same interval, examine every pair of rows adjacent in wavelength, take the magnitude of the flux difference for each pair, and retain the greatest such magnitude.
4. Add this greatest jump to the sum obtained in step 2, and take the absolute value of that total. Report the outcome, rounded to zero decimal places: 277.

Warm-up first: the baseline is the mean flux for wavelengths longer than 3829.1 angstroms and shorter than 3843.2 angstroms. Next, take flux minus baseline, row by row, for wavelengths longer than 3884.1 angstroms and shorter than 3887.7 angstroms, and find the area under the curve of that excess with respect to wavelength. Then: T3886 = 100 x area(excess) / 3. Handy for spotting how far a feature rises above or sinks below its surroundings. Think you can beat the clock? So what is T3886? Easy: 62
